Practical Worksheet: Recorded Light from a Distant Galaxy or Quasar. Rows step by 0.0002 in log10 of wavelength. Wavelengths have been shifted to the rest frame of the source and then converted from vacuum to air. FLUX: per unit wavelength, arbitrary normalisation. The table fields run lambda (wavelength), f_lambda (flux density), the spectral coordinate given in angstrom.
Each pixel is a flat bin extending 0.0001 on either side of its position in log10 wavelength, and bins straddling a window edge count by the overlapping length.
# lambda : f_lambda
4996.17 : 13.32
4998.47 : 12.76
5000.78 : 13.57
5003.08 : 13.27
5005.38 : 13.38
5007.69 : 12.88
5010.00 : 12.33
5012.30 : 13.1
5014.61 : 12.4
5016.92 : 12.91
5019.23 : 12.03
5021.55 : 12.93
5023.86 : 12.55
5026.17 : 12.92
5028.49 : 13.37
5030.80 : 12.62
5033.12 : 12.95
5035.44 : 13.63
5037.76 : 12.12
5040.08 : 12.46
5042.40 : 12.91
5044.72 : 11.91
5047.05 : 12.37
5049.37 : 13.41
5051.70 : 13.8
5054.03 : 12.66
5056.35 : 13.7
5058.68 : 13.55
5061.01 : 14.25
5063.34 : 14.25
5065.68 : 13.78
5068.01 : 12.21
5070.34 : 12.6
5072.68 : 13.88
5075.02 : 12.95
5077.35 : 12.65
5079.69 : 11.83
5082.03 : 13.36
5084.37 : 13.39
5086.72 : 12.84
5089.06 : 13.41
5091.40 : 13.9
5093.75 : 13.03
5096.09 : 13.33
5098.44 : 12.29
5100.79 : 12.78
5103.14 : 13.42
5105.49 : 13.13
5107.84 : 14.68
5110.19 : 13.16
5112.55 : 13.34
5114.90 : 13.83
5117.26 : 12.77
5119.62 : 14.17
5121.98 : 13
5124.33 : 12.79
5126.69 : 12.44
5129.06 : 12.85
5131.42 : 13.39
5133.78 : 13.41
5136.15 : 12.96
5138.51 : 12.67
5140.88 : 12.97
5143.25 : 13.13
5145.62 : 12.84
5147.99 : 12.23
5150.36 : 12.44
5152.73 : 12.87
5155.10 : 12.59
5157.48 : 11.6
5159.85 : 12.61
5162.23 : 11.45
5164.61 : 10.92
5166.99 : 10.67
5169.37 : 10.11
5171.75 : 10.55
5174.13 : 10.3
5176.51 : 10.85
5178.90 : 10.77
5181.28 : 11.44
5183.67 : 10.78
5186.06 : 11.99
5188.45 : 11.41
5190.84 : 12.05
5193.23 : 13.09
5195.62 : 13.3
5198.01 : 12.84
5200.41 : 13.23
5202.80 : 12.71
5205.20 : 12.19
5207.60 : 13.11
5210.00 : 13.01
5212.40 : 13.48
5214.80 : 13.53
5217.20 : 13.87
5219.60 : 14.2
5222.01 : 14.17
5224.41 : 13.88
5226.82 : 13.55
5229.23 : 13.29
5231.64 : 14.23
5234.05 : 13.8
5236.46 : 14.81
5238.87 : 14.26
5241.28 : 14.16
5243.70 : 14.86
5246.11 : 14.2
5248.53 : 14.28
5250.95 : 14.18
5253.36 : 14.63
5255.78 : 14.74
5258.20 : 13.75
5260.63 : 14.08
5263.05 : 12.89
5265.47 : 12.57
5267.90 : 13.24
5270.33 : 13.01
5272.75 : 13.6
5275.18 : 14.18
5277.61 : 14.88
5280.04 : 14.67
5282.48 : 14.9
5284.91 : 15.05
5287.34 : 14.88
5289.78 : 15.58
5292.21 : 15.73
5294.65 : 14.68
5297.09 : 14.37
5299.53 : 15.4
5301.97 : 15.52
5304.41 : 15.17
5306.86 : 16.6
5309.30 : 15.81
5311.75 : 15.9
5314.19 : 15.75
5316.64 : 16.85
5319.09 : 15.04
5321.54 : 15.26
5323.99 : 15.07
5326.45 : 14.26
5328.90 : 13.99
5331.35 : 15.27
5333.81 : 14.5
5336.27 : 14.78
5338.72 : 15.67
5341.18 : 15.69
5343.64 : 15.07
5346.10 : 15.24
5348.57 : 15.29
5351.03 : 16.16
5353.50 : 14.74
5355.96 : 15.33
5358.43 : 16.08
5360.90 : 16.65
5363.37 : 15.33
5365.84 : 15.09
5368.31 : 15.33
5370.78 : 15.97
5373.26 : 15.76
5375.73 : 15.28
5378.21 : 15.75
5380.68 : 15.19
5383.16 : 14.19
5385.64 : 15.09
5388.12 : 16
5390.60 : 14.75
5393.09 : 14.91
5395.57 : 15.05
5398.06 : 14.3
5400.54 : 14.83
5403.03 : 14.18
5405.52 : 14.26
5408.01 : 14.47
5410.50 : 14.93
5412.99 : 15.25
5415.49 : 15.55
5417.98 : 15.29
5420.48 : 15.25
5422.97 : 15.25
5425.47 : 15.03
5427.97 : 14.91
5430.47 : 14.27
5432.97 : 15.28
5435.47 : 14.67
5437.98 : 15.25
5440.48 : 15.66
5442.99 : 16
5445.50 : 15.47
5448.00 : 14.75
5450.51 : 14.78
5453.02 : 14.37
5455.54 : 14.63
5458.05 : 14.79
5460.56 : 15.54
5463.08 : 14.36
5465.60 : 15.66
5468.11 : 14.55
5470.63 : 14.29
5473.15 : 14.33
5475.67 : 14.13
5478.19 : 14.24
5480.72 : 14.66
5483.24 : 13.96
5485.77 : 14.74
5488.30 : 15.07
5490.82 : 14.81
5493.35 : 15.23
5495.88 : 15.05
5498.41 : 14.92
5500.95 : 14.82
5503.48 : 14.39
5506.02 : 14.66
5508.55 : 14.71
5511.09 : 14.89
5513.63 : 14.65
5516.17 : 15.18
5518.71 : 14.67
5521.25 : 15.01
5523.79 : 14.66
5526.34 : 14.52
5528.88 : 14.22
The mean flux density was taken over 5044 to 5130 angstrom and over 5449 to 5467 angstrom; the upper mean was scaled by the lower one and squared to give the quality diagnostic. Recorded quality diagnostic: 1.3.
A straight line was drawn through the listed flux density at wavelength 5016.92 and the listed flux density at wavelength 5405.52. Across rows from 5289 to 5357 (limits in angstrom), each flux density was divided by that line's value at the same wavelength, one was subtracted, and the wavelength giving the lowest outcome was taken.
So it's 5328.90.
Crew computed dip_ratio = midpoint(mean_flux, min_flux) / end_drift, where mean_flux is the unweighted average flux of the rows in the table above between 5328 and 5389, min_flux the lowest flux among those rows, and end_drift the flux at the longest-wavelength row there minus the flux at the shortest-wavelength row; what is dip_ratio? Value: 7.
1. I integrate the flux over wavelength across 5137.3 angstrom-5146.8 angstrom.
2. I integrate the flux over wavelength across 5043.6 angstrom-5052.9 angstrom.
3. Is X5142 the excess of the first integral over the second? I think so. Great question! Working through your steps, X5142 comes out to 3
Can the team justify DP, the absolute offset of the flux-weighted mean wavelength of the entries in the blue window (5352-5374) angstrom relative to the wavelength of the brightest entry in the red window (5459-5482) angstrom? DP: 102.2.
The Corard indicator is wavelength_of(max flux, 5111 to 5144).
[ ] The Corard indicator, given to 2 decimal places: 5119.62 angstrom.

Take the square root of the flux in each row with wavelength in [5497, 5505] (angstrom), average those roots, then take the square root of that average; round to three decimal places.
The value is 1.958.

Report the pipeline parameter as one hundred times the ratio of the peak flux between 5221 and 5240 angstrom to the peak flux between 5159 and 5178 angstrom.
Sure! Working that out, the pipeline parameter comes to 117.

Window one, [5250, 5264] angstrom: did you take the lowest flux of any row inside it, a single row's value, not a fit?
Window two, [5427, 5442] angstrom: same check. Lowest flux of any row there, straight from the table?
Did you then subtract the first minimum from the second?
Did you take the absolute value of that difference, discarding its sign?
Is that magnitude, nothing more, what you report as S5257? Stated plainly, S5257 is 1.4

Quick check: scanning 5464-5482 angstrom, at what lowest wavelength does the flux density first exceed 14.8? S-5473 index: 5465.60 angstrom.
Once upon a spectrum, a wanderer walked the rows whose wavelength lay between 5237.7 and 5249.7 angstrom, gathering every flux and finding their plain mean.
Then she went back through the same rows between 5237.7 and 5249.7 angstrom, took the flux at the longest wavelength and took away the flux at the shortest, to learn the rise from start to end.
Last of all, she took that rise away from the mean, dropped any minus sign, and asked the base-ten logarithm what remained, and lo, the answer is 1.156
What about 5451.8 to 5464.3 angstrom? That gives 1.169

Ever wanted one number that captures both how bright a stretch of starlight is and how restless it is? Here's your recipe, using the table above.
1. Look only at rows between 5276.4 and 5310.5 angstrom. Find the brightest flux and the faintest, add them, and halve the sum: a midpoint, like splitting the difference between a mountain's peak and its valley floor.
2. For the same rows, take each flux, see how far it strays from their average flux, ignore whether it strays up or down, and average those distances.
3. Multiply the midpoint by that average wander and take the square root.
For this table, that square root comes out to 2.68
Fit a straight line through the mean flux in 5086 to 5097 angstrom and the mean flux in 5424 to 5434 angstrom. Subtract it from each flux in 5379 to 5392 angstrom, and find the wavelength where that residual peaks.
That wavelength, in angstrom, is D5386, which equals 5388.12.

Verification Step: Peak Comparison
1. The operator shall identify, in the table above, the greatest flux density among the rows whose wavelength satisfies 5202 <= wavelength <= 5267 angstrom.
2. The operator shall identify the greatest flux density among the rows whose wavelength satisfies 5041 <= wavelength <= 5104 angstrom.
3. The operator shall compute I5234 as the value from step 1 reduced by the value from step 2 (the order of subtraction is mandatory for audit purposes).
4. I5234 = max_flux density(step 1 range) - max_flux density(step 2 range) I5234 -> 1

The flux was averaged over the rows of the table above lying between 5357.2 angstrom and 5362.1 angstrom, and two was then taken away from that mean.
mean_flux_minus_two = 14.4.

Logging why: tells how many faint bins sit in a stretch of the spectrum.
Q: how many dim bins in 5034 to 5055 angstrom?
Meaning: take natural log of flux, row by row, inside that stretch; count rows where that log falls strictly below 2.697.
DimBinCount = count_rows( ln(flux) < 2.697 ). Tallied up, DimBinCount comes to 9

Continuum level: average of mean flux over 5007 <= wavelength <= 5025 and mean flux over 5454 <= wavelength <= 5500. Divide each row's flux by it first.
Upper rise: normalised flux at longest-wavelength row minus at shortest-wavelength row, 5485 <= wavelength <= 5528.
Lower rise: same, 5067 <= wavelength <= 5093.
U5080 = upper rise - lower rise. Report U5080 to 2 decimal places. -0.14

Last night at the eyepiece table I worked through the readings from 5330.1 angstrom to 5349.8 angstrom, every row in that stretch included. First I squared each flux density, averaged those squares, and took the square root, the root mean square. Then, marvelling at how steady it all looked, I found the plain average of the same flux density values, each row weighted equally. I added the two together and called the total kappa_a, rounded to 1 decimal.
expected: 30.4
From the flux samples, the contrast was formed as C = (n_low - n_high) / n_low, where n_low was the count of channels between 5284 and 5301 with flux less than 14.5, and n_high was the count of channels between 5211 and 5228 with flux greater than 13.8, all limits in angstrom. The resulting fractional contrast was -3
